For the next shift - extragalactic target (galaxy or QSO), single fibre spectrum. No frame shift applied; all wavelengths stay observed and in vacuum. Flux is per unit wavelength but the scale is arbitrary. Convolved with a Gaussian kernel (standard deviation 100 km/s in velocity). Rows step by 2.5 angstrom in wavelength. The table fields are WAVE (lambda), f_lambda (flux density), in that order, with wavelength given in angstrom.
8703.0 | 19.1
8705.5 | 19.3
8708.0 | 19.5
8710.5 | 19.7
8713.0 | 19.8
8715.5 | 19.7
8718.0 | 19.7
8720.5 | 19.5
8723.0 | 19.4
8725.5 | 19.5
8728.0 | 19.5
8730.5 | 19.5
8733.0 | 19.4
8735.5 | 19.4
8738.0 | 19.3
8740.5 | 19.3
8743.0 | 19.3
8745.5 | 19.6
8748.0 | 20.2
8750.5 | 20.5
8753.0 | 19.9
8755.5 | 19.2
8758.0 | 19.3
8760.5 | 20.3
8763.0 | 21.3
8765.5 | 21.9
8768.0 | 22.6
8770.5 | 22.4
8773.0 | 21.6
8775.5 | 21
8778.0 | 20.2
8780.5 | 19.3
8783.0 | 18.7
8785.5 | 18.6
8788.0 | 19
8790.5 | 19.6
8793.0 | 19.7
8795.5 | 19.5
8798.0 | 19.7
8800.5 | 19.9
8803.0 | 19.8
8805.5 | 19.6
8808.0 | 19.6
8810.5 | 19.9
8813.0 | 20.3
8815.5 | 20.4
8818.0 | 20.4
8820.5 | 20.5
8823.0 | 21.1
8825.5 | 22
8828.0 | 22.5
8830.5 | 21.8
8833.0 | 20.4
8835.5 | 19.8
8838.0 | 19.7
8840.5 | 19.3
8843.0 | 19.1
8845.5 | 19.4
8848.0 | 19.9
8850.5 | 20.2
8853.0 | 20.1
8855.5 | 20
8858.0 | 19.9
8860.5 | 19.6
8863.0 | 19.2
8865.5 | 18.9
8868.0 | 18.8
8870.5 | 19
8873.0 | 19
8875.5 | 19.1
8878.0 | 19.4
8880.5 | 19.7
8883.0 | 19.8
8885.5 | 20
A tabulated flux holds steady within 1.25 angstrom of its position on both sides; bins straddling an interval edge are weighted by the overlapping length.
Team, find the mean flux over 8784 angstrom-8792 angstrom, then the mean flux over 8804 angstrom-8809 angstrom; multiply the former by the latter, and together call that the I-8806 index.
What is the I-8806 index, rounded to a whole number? 374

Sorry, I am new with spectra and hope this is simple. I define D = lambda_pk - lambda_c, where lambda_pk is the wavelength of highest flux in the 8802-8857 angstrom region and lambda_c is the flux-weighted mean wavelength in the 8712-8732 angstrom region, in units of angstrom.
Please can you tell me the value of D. 106.3 angstrom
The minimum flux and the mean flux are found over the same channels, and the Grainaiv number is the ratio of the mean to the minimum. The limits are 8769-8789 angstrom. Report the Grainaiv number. 1.08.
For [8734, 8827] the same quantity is 1.08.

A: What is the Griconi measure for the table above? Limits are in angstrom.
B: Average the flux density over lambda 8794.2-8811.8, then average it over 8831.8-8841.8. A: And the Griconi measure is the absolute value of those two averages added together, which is 39.5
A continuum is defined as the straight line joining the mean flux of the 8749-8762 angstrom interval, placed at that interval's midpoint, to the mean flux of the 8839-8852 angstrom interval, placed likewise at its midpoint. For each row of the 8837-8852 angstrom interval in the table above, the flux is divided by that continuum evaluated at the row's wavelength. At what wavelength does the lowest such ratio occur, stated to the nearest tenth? 8843.0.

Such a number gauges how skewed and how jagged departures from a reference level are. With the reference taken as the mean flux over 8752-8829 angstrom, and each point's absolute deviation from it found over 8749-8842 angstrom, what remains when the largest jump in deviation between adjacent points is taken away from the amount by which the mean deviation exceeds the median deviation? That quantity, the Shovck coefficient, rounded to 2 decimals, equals -1.26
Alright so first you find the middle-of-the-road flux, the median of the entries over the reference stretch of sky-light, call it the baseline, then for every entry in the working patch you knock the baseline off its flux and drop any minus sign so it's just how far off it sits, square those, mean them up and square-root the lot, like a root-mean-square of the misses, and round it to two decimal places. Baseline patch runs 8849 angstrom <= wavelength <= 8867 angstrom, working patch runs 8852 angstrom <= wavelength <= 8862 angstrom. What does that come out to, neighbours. 0.19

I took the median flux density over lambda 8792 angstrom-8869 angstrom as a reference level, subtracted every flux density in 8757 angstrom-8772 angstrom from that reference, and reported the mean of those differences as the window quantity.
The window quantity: -1.4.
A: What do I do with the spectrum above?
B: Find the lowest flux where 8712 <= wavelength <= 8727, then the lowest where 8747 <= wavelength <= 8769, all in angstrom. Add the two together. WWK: 38.6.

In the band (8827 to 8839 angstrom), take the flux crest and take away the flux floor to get 2.8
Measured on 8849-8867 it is 1.3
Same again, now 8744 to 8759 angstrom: 1.3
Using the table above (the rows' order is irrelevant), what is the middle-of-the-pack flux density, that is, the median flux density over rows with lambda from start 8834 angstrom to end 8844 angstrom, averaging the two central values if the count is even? 19.5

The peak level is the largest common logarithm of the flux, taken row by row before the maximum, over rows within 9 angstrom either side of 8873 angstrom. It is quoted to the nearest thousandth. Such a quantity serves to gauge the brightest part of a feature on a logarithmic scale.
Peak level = 1.294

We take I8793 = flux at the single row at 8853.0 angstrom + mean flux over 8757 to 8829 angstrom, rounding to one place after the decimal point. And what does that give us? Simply 40.5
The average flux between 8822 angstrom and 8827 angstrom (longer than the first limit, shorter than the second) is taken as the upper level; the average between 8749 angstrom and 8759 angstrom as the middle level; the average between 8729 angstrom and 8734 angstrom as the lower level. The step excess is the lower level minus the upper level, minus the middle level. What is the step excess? -22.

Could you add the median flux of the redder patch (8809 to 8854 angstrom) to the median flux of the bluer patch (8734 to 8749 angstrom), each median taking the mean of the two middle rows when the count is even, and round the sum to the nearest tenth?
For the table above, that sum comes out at 39.6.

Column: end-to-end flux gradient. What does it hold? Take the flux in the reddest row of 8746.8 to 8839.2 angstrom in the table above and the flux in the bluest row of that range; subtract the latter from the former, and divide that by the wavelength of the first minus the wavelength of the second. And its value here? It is -0.01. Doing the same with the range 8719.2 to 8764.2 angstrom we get 0.04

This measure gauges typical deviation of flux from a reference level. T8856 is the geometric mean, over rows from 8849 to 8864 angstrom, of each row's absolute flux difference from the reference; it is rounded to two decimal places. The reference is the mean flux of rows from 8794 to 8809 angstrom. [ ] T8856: 0.29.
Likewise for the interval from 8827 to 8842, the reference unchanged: 0.38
